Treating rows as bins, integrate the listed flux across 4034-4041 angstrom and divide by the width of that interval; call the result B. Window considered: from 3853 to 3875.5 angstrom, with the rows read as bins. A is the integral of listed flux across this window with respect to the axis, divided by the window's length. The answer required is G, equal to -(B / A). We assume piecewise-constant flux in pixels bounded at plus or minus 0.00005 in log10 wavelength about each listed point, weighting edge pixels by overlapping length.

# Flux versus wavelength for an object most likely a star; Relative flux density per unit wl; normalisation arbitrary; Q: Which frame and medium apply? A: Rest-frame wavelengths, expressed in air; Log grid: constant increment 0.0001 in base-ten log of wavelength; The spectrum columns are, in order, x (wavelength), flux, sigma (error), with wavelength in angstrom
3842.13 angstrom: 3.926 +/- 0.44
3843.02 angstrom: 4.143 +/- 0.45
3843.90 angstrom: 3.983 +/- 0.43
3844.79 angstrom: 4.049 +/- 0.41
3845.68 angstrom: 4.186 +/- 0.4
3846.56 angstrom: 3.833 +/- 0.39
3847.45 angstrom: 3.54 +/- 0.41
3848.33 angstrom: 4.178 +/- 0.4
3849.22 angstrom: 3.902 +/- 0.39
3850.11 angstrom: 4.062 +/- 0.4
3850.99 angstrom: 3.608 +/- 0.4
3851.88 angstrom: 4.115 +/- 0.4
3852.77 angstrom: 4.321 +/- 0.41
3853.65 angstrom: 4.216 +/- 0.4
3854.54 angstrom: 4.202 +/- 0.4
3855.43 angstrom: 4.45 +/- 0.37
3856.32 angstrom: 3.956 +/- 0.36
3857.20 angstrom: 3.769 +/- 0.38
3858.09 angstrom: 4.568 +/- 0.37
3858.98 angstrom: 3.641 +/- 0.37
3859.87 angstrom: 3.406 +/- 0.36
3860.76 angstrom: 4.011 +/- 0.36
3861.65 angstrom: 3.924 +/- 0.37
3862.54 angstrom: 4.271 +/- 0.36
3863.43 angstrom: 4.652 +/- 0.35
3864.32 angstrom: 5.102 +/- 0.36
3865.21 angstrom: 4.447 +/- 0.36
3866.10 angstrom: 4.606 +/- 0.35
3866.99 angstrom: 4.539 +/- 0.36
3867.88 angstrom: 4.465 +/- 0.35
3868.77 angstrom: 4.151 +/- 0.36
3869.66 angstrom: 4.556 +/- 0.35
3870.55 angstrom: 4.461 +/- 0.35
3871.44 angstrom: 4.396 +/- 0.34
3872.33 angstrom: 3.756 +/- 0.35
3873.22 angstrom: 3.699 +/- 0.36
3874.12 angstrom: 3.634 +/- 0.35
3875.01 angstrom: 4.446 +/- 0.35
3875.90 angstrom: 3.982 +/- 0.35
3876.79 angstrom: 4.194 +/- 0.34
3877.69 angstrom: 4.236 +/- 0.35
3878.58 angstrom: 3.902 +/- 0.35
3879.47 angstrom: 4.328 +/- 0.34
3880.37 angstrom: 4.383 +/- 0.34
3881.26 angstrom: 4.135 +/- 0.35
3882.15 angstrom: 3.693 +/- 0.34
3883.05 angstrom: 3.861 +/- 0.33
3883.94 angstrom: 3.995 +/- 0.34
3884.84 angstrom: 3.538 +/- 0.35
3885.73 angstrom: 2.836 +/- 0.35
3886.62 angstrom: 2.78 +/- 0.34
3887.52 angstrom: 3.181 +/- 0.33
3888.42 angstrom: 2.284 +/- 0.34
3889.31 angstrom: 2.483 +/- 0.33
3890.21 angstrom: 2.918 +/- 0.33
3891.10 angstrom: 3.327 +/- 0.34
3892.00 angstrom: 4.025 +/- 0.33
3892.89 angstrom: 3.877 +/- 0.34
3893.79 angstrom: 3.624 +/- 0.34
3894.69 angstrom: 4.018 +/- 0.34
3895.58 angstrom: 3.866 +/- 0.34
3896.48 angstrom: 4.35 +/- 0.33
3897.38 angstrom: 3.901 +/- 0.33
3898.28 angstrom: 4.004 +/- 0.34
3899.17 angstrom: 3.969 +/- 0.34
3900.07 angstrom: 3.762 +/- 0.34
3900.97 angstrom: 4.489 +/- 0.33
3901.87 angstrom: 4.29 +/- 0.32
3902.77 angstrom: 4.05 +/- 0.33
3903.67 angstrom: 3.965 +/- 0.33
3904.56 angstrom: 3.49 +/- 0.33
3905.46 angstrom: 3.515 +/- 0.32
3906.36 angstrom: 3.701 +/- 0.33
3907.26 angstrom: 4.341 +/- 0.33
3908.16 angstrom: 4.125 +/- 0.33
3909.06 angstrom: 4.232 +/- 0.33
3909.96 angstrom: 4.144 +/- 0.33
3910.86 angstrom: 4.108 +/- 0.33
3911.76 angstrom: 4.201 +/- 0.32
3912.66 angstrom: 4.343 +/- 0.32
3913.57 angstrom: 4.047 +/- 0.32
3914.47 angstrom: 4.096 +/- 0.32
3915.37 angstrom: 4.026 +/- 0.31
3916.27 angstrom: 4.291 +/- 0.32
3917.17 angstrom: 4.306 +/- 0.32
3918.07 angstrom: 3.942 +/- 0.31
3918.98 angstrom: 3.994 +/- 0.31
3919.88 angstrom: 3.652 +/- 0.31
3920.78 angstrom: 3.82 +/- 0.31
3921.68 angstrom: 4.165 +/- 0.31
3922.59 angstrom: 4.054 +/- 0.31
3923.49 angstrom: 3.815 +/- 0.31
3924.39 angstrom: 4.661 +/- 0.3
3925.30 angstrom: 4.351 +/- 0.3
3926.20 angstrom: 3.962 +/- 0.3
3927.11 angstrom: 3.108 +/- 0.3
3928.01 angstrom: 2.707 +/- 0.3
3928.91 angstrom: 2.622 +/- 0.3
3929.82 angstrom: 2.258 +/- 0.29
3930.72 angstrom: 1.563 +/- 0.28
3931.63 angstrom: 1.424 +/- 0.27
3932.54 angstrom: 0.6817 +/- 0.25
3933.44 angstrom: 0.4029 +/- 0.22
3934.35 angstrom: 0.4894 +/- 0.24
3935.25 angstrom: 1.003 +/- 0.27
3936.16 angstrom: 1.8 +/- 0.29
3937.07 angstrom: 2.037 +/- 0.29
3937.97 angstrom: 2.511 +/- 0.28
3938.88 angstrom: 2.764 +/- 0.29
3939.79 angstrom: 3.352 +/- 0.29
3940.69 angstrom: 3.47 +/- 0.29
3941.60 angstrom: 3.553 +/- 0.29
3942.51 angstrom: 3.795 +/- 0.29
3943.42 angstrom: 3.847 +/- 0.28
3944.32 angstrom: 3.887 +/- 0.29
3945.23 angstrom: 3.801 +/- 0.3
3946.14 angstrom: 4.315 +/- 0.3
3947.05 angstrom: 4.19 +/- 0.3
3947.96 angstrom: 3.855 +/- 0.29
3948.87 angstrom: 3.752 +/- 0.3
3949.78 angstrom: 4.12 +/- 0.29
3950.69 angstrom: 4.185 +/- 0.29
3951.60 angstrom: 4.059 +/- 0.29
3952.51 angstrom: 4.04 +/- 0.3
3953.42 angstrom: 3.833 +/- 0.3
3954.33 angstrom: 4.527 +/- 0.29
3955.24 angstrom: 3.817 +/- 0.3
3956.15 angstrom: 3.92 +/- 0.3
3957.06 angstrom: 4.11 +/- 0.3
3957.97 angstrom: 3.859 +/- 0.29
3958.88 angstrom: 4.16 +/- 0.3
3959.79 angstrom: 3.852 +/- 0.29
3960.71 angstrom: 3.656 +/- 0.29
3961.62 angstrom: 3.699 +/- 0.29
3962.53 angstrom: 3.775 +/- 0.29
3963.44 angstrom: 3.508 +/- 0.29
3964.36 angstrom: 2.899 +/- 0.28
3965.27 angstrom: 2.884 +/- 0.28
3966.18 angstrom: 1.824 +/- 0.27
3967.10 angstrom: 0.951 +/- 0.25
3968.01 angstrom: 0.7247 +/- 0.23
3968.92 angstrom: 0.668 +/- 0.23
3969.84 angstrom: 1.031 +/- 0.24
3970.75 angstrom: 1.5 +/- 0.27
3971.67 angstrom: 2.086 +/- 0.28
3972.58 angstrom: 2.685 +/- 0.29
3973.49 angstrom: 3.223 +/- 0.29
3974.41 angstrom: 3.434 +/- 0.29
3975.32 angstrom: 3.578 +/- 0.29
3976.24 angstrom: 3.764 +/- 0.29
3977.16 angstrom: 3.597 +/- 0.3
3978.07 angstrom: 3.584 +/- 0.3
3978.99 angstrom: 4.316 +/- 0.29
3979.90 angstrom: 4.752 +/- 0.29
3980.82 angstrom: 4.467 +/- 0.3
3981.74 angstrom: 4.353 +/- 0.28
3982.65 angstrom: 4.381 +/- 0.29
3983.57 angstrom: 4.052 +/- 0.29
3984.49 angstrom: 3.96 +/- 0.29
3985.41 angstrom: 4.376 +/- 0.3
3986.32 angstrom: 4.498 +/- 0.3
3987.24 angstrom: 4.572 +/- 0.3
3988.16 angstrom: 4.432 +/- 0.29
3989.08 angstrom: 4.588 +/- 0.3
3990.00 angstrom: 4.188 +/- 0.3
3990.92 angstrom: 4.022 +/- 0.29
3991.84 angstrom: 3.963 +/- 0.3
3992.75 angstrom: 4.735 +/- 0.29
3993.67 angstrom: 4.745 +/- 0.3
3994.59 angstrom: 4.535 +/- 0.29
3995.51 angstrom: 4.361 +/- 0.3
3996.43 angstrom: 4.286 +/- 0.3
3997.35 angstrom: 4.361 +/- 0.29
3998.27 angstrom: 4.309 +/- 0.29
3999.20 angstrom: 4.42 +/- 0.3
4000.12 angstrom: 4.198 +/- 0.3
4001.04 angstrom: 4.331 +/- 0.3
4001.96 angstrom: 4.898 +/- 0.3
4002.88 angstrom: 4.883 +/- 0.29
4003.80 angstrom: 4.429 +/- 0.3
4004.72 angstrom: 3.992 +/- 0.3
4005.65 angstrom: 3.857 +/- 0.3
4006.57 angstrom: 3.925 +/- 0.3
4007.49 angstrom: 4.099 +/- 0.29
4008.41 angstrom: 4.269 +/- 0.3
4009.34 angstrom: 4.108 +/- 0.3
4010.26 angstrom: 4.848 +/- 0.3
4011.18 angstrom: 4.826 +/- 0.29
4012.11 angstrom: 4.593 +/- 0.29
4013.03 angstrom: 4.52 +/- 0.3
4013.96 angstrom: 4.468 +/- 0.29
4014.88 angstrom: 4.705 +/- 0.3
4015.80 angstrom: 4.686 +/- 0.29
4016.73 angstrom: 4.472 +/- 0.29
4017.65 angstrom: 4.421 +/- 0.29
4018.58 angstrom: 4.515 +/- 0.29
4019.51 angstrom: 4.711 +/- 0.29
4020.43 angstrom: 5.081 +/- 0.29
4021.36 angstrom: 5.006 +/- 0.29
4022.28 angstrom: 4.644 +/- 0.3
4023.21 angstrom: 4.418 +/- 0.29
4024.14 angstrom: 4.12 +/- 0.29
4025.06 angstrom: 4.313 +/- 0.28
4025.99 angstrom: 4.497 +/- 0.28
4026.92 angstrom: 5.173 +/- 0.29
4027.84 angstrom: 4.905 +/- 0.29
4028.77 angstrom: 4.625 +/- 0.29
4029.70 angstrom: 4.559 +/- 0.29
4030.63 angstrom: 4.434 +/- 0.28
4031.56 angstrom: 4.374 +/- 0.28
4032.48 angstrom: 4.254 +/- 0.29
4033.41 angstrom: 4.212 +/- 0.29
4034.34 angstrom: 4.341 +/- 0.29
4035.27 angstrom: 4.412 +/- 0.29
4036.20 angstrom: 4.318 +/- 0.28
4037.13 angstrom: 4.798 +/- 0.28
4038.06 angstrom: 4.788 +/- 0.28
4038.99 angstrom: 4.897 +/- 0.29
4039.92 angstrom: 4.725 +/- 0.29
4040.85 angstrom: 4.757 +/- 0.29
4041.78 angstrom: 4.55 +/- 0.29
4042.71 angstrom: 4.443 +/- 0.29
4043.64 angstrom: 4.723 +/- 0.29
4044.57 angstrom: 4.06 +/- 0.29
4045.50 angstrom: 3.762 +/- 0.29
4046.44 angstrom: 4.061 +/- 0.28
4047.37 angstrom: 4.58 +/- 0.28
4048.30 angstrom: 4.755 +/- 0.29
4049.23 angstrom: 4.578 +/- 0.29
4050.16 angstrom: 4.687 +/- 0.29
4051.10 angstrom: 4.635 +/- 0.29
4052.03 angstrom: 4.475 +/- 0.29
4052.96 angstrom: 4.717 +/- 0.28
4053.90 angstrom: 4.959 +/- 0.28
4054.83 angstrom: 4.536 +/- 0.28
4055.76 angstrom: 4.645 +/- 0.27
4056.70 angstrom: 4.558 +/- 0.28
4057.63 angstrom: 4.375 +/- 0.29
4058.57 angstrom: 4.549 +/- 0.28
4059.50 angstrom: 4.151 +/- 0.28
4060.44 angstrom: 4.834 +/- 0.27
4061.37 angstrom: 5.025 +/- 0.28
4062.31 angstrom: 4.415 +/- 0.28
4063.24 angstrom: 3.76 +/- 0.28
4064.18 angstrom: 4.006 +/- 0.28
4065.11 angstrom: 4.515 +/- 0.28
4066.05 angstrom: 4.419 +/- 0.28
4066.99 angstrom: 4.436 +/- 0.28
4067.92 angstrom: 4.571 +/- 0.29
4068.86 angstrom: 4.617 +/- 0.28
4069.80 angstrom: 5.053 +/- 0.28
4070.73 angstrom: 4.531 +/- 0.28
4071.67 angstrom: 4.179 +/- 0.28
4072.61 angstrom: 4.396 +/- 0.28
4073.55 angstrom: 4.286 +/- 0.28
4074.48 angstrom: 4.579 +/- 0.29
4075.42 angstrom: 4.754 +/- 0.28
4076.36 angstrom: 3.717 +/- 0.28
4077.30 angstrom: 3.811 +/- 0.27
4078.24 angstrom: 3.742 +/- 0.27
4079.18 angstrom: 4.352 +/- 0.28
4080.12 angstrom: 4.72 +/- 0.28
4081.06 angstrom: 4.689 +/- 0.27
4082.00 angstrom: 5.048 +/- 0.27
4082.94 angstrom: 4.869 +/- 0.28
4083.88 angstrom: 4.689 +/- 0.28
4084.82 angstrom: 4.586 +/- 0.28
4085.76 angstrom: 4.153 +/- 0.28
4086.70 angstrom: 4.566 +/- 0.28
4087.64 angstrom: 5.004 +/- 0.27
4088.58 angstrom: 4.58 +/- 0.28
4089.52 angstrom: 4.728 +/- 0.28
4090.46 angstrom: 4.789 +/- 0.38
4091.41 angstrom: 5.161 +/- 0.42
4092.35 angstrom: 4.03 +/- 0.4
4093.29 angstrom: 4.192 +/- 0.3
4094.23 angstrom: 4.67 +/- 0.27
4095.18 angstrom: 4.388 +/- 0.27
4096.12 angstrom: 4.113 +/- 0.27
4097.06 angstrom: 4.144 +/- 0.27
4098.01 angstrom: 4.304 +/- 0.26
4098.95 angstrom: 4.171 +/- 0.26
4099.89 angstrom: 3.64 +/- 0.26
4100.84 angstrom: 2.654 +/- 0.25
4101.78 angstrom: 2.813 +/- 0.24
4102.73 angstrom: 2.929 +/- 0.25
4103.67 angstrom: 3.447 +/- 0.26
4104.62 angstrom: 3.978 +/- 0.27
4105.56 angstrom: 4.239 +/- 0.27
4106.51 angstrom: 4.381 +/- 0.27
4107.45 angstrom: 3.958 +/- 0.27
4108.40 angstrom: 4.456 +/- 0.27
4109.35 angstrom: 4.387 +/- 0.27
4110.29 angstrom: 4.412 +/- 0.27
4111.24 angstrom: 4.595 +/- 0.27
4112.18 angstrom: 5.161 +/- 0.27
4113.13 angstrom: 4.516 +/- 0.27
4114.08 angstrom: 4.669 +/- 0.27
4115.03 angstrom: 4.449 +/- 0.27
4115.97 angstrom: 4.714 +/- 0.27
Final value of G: -1.10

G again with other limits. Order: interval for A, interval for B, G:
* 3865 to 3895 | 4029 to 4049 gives -1.16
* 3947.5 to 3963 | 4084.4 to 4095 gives -1.16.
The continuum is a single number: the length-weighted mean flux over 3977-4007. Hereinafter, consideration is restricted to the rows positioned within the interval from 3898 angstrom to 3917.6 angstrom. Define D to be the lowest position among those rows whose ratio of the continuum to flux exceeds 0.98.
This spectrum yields 3898.28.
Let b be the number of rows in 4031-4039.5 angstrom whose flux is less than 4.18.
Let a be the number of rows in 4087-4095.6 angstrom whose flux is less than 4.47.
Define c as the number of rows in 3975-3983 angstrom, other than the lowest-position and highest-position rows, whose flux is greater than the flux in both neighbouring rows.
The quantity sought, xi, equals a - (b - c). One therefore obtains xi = 5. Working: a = 3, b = 0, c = 2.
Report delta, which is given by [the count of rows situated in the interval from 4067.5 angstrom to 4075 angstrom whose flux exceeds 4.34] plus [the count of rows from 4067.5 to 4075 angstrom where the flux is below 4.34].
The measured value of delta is 8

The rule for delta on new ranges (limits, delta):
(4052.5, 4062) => 10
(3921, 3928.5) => 8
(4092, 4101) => 10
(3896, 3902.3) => 7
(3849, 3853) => 5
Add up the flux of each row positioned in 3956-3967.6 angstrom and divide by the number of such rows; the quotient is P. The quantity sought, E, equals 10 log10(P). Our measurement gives 5.2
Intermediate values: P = 3.3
